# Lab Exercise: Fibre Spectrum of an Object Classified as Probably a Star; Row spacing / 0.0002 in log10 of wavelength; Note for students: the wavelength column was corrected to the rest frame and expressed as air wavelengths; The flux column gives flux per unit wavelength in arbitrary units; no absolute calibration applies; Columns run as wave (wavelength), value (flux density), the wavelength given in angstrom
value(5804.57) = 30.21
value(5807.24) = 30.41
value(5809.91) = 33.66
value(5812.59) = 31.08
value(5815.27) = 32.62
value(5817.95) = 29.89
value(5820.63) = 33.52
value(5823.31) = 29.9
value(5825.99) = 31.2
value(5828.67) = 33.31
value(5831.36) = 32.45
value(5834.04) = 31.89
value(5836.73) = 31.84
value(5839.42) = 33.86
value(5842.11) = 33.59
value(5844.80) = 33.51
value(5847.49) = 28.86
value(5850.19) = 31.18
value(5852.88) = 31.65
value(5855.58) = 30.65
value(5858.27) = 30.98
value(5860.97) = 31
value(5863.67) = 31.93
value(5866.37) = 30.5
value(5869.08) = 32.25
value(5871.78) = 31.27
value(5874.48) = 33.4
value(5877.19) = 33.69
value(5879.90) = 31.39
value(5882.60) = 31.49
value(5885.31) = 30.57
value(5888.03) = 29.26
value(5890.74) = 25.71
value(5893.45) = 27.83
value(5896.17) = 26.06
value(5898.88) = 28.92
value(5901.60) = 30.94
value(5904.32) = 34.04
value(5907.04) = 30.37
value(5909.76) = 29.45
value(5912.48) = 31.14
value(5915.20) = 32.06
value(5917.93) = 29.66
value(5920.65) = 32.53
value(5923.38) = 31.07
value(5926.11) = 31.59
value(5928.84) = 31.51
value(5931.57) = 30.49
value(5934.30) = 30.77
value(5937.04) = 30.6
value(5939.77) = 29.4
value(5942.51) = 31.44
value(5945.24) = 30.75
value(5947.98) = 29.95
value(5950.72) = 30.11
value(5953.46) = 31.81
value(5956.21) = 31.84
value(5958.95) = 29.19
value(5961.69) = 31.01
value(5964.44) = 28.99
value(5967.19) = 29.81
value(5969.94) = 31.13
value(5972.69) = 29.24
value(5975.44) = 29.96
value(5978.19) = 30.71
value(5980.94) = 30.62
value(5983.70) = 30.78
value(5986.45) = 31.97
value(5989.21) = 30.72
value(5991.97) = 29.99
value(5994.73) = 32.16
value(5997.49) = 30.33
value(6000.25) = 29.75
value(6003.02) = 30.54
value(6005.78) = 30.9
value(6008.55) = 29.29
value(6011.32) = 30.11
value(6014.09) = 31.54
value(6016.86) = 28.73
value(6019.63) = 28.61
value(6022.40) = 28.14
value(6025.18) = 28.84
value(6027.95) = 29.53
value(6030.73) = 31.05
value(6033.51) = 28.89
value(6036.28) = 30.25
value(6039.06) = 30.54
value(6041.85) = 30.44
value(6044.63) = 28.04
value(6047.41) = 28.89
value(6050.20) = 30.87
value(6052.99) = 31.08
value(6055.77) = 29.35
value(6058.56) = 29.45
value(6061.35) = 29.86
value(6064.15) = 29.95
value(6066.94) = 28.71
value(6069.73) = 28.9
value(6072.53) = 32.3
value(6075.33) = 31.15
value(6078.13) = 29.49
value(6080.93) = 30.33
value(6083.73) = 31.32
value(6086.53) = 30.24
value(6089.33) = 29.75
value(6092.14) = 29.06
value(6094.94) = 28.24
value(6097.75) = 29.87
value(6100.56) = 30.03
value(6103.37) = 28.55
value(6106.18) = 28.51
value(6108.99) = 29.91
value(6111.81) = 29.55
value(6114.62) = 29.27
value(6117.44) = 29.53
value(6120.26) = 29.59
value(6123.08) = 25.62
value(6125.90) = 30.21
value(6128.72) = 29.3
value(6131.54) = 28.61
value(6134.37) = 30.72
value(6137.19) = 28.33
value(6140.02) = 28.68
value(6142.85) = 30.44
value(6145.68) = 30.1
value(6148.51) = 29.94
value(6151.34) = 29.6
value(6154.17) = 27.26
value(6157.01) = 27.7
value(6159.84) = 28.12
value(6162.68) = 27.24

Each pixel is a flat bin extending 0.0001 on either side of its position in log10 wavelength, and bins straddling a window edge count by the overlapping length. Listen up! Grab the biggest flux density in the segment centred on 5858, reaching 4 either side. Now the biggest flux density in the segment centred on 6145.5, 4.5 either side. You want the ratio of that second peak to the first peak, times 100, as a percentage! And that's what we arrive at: 98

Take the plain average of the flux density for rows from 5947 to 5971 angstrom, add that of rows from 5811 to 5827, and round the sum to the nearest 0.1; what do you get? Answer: 61.8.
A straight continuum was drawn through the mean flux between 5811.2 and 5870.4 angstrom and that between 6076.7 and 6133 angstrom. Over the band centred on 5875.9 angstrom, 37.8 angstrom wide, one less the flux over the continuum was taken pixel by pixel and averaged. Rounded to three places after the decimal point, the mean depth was 0.019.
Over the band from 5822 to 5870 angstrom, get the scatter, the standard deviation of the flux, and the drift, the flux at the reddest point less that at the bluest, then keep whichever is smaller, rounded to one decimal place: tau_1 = 1.3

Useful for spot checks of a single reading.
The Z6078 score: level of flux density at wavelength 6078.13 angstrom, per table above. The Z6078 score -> 29.49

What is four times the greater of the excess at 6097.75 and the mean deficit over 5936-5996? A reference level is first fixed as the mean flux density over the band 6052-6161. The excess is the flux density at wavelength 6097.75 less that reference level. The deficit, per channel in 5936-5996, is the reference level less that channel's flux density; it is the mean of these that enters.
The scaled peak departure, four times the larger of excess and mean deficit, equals 1.7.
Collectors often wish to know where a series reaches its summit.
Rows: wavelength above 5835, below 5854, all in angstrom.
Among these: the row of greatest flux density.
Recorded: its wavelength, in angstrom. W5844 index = 5839.42 angstrom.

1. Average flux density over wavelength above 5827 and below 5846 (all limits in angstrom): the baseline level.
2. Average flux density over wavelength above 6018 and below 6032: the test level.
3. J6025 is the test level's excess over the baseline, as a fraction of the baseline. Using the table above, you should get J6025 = -0.11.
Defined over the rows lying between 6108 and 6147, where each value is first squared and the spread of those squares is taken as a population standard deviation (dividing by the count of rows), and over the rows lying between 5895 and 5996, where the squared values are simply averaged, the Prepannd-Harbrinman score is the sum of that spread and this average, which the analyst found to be 1008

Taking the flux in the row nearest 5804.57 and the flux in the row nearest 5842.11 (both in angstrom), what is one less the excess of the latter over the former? -2.4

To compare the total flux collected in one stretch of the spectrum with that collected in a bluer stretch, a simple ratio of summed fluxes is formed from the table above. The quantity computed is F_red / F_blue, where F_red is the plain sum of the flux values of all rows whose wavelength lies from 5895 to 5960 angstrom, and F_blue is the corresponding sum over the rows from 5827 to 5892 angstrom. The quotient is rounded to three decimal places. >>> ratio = 0.973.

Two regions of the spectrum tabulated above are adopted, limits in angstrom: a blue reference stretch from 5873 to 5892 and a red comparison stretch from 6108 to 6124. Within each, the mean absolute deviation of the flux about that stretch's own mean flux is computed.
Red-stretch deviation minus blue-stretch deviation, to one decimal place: -0.9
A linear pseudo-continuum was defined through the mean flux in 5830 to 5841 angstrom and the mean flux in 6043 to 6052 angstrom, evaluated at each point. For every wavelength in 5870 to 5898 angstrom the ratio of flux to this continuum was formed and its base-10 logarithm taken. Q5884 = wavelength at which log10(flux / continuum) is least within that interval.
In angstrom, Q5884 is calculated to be 5890.74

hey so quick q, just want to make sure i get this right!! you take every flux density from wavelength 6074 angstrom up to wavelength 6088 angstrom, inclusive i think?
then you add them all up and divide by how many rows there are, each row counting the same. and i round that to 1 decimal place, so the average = 30.5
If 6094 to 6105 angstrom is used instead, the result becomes 29.2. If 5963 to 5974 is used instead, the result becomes 29.8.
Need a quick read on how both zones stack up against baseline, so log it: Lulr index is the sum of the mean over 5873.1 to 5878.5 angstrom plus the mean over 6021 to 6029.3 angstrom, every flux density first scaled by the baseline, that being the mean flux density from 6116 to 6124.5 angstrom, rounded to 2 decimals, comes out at 2.21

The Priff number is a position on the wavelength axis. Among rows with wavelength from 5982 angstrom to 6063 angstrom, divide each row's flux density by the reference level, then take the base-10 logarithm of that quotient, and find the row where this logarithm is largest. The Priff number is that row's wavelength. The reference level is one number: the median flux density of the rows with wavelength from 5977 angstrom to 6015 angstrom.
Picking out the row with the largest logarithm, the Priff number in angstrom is 5994.73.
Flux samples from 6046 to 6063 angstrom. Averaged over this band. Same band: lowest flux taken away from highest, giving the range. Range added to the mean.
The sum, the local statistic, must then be 32.1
